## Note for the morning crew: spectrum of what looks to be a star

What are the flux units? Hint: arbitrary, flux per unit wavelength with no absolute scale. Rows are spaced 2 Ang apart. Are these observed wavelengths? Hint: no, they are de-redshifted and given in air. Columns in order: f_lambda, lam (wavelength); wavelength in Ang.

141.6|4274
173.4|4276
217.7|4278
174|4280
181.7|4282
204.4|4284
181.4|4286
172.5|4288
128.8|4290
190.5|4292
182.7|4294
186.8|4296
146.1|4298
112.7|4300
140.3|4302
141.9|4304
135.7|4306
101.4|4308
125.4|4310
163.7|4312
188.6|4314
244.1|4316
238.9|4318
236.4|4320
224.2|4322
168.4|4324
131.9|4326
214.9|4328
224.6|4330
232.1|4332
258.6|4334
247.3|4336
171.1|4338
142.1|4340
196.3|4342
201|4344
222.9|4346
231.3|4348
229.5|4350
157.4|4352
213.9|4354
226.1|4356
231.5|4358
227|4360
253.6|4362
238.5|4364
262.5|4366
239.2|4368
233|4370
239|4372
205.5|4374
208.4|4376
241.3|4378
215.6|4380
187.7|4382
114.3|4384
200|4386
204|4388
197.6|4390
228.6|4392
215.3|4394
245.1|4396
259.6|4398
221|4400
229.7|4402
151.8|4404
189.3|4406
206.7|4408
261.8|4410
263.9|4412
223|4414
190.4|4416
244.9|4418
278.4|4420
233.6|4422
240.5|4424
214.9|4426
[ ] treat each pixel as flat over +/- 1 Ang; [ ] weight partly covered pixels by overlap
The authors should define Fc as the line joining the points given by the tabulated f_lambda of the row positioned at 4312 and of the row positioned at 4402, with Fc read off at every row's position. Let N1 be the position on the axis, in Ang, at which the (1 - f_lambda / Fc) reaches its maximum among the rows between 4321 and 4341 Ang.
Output 4326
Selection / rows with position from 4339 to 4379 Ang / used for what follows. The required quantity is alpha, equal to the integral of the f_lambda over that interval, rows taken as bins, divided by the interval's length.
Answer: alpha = 220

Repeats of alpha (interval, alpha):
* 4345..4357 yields 214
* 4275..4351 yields 186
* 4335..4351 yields 205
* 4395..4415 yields 225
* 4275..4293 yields 180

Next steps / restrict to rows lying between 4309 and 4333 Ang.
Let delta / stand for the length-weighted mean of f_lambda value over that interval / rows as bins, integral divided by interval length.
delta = 199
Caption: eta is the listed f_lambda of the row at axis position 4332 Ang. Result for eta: 232.1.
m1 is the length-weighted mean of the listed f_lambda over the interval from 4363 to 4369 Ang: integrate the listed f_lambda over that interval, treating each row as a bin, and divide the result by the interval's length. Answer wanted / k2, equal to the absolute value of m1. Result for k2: 247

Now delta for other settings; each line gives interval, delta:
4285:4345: 181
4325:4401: 215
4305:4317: 160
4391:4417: 222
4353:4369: 237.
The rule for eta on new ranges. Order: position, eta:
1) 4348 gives 231.3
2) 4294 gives 182.7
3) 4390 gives 197.6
